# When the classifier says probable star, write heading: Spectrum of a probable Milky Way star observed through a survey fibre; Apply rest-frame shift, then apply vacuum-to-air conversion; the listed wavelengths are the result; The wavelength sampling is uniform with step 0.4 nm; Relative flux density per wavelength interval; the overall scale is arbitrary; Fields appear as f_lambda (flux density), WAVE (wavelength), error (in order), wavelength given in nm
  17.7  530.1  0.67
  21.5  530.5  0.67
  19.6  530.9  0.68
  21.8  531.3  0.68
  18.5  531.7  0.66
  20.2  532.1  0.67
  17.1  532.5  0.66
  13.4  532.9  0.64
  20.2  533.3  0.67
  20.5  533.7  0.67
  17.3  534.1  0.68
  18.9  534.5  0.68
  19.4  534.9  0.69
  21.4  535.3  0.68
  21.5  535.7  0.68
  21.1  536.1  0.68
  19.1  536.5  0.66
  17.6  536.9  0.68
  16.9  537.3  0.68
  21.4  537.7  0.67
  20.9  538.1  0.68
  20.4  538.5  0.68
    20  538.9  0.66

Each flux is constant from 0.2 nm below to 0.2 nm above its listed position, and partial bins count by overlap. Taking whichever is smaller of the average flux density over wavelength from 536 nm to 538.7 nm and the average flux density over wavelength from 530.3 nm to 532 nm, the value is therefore 19.6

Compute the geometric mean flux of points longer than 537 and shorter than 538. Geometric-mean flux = 19.0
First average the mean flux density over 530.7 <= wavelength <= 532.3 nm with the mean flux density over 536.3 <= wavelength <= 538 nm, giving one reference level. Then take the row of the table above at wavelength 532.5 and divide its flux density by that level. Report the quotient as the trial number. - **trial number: 0.88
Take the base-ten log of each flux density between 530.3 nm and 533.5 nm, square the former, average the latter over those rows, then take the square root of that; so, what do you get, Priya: 1.28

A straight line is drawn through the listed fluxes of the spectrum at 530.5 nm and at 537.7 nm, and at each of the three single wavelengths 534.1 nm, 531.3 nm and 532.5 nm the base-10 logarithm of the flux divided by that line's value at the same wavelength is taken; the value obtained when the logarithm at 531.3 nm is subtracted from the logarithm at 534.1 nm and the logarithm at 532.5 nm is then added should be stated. -0.199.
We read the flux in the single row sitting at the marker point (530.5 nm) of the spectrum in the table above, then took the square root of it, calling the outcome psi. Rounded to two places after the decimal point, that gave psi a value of 4.64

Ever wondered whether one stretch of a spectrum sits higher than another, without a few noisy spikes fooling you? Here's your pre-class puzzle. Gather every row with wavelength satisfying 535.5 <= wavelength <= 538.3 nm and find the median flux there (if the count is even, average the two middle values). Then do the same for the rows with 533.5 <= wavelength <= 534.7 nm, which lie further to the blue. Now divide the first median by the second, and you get 1.11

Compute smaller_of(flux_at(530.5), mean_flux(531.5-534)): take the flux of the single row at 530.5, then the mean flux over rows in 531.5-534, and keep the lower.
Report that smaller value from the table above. 18.3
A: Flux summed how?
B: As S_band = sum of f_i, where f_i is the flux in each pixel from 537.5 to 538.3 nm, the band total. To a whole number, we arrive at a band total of 42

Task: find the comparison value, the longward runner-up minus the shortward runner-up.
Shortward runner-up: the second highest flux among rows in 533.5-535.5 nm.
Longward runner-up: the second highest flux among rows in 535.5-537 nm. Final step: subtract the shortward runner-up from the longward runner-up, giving 0.60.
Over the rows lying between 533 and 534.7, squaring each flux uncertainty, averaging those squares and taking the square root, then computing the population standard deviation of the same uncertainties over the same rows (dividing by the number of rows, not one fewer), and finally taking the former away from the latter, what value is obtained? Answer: -0.670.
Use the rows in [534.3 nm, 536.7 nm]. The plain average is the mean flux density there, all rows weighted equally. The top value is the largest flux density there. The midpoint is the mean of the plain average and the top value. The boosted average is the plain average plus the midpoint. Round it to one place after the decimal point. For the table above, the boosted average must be 41.1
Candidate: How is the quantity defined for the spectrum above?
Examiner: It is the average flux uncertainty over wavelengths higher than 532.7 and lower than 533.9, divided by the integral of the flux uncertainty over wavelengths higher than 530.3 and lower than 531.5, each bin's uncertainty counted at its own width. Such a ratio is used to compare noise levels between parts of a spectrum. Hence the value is 0.813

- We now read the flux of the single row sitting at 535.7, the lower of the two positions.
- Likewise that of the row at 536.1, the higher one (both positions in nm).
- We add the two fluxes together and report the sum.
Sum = 43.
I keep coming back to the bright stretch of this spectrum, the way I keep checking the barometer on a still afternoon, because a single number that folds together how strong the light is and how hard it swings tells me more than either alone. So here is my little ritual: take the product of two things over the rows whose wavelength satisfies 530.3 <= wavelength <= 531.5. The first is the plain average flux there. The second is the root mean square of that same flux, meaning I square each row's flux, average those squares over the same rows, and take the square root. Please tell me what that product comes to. 440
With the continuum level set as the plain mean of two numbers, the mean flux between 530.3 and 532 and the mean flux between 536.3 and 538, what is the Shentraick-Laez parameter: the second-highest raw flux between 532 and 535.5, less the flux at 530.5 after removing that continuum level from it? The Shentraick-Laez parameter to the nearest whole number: 19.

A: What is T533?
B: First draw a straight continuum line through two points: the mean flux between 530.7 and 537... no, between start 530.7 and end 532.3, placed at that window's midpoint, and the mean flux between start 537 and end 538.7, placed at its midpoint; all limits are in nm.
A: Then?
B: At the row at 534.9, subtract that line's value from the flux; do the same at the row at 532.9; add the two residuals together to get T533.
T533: -7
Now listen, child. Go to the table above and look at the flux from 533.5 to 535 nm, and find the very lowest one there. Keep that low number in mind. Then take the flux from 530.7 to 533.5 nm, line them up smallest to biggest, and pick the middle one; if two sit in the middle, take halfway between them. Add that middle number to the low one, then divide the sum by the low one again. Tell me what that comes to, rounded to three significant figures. 2.13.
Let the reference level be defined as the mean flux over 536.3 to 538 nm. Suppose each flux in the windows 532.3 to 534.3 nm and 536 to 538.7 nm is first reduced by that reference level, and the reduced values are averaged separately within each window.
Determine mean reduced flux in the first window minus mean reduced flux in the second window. -1.9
